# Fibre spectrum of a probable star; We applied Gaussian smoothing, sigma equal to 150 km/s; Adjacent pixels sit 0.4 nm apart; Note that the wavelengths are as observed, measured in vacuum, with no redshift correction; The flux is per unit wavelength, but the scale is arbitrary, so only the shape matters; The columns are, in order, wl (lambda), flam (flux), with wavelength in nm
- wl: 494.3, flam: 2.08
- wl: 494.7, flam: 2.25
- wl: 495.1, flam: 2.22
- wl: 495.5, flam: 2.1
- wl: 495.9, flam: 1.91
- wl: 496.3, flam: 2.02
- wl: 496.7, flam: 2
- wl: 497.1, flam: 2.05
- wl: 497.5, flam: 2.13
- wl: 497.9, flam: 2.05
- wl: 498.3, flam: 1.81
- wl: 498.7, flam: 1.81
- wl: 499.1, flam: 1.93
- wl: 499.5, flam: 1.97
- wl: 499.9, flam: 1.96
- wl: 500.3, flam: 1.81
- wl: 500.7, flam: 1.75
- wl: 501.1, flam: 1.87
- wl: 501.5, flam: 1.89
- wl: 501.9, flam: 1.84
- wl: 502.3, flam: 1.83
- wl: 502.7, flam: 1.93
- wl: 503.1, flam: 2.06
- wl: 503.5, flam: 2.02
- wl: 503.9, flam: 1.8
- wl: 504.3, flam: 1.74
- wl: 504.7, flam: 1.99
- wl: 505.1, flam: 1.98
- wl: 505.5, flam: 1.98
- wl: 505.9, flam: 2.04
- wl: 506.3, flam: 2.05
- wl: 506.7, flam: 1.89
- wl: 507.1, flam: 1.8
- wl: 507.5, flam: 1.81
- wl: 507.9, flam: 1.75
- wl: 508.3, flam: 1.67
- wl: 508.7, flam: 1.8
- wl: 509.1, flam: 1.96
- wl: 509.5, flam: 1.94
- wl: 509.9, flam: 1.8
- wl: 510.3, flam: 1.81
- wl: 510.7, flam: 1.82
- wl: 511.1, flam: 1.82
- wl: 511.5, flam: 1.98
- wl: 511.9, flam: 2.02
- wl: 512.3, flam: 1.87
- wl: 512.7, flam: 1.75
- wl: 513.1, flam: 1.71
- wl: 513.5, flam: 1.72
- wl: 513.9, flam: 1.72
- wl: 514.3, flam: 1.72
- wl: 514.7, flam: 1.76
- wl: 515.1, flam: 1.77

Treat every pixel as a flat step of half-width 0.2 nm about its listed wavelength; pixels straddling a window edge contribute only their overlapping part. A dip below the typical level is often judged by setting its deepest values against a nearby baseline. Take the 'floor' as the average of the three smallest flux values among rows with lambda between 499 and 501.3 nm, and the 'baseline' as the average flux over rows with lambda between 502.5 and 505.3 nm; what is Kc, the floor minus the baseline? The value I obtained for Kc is -0.12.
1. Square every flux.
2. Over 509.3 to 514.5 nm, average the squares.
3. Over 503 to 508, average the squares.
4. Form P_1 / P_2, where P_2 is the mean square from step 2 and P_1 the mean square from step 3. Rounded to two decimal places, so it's 1.11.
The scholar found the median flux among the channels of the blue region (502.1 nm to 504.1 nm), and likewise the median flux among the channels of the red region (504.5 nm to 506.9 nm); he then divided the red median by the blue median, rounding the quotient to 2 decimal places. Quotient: 1.03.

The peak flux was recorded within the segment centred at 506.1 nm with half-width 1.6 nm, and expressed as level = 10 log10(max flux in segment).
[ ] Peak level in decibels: 3.12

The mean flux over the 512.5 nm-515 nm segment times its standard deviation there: 0.03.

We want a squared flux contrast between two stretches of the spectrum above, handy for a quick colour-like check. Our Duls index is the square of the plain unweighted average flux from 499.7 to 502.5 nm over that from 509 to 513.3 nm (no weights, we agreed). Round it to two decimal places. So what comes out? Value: 0.99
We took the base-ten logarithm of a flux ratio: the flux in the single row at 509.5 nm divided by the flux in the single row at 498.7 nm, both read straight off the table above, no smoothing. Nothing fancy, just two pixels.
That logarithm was 0.030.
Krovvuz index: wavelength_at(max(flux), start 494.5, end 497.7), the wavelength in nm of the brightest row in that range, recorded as 494.7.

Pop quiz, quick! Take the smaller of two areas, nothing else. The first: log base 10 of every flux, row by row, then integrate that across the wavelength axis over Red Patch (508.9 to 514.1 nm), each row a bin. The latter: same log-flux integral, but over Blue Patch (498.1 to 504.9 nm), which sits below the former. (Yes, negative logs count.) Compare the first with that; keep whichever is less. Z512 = 1.4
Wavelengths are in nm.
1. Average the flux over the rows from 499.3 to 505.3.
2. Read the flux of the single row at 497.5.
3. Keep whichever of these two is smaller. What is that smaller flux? 1.90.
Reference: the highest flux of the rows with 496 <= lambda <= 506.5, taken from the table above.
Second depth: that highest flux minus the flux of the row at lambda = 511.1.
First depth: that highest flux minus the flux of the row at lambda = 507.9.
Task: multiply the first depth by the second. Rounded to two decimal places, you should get 0.12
